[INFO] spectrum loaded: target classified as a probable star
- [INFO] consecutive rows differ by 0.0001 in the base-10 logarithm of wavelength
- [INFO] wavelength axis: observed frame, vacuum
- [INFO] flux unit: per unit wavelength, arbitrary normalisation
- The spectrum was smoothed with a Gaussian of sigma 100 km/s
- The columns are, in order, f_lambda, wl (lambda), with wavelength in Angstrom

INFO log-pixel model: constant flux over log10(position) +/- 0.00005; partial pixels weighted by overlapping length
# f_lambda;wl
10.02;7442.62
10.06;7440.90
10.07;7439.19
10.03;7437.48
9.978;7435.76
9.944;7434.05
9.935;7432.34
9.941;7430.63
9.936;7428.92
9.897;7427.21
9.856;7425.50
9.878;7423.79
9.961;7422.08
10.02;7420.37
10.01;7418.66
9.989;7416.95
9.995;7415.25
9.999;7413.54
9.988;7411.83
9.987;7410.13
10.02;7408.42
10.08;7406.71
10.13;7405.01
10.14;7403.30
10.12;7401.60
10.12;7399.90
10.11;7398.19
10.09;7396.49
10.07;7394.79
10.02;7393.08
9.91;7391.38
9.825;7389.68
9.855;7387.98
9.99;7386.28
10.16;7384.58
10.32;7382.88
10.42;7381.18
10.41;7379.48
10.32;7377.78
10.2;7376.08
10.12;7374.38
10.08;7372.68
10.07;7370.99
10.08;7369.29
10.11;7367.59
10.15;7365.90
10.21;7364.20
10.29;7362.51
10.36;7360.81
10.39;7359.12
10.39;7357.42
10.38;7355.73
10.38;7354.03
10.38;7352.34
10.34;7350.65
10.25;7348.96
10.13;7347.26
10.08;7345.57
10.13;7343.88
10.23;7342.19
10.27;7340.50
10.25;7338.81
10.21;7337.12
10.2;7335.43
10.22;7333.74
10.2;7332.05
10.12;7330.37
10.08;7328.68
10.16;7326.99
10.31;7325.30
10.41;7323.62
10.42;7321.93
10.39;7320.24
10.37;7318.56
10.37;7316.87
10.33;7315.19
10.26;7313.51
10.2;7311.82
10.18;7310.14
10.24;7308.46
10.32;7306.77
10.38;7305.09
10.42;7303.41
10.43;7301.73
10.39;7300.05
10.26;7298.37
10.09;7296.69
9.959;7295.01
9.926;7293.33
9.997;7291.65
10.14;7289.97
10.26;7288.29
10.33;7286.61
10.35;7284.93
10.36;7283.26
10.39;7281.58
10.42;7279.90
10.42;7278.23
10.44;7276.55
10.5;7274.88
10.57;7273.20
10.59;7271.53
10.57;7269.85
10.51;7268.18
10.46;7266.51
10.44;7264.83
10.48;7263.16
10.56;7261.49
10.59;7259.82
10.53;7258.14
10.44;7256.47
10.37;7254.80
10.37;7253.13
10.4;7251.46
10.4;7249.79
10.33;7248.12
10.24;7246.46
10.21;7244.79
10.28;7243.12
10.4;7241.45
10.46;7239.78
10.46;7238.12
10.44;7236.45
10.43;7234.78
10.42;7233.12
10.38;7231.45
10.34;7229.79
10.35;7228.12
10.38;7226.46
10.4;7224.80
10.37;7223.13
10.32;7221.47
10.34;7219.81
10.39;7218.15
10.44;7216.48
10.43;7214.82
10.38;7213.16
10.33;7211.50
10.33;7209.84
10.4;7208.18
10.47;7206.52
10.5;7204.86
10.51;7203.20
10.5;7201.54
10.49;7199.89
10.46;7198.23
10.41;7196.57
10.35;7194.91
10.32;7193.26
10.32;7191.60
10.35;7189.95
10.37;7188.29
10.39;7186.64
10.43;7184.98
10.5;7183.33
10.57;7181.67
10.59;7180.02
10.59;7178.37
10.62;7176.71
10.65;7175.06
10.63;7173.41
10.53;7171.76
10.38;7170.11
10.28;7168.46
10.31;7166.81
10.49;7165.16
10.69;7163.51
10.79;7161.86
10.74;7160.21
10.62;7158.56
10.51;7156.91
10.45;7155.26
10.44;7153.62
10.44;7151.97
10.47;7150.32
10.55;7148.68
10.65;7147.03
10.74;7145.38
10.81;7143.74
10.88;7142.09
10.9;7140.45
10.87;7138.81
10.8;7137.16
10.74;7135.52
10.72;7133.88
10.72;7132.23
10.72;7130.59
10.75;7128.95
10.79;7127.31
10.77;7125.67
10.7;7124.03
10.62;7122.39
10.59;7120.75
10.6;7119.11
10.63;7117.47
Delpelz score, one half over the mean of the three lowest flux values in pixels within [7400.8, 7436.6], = 0.0506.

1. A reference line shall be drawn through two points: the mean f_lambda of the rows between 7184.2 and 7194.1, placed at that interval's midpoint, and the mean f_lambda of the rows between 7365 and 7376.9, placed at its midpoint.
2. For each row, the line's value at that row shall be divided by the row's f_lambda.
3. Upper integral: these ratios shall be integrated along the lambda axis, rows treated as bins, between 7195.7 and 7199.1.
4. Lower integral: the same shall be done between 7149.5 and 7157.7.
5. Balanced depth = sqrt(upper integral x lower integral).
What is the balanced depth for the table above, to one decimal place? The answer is 5.2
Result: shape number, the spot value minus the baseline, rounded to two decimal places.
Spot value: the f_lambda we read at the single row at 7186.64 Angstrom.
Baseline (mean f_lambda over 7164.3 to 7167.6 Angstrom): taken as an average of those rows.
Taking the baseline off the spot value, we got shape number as -0.01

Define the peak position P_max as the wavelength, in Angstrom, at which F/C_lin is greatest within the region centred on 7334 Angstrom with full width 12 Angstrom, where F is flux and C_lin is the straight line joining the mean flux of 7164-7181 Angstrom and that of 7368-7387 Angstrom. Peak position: 7338.81 Angstrom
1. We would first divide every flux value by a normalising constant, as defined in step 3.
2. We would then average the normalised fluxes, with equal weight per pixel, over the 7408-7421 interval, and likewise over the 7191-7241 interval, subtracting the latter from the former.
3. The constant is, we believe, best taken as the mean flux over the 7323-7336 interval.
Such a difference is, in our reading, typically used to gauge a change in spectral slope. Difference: -0.0395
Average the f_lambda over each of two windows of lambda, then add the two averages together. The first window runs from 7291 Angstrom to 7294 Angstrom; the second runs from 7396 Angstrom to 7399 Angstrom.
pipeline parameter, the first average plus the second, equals 20.1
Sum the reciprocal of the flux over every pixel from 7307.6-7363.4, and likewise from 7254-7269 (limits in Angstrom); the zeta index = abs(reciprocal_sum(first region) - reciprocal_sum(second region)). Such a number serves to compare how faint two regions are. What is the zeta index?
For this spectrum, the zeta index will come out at 2.4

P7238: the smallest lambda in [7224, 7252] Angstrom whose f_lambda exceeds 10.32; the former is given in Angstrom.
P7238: 7224.80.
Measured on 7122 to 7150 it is 7122.39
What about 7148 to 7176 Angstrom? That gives 7148.68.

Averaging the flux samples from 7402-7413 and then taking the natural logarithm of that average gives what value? 2.31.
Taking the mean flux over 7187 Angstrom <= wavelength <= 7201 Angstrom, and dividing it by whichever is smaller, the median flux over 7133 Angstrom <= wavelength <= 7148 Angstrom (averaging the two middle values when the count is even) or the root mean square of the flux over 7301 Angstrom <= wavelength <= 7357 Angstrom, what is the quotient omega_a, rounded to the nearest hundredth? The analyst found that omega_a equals 1.01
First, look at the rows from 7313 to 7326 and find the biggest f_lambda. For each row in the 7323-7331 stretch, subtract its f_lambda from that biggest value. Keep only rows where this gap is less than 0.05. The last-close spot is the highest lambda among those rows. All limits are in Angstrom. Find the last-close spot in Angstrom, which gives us 7323.62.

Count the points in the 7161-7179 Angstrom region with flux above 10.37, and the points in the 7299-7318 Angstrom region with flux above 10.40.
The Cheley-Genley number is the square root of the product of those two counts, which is 4.2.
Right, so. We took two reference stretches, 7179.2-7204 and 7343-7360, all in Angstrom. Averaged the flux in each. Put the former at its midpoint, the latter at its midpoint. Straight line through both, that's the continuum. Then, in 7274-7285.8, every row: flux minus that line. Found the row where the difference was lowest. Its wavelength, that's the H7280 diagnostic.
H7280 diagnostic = 7284.93 Angstrom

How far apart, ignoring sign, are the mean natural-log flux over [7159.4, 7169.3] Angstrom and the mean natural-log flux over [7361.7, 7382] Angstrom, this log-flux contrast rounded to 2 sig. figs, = 0.033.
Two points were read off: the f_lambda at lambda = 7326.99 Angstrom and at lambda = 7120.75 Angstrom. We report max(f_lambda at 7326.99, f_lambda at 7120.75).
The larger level 10.59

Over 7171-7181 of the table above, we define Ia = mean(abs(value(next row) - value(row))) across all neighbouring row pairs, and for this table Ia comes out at 0.036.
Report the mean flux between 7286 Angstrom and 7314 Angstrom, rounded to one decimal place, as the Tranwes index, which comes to 10.2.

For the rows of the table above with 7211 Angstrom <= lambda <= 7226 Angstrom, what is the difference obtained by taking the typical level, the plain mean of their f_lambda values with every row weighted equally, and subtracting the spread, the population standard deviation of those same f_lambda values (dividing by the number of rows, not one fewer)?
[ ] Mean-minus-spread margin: 10.3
